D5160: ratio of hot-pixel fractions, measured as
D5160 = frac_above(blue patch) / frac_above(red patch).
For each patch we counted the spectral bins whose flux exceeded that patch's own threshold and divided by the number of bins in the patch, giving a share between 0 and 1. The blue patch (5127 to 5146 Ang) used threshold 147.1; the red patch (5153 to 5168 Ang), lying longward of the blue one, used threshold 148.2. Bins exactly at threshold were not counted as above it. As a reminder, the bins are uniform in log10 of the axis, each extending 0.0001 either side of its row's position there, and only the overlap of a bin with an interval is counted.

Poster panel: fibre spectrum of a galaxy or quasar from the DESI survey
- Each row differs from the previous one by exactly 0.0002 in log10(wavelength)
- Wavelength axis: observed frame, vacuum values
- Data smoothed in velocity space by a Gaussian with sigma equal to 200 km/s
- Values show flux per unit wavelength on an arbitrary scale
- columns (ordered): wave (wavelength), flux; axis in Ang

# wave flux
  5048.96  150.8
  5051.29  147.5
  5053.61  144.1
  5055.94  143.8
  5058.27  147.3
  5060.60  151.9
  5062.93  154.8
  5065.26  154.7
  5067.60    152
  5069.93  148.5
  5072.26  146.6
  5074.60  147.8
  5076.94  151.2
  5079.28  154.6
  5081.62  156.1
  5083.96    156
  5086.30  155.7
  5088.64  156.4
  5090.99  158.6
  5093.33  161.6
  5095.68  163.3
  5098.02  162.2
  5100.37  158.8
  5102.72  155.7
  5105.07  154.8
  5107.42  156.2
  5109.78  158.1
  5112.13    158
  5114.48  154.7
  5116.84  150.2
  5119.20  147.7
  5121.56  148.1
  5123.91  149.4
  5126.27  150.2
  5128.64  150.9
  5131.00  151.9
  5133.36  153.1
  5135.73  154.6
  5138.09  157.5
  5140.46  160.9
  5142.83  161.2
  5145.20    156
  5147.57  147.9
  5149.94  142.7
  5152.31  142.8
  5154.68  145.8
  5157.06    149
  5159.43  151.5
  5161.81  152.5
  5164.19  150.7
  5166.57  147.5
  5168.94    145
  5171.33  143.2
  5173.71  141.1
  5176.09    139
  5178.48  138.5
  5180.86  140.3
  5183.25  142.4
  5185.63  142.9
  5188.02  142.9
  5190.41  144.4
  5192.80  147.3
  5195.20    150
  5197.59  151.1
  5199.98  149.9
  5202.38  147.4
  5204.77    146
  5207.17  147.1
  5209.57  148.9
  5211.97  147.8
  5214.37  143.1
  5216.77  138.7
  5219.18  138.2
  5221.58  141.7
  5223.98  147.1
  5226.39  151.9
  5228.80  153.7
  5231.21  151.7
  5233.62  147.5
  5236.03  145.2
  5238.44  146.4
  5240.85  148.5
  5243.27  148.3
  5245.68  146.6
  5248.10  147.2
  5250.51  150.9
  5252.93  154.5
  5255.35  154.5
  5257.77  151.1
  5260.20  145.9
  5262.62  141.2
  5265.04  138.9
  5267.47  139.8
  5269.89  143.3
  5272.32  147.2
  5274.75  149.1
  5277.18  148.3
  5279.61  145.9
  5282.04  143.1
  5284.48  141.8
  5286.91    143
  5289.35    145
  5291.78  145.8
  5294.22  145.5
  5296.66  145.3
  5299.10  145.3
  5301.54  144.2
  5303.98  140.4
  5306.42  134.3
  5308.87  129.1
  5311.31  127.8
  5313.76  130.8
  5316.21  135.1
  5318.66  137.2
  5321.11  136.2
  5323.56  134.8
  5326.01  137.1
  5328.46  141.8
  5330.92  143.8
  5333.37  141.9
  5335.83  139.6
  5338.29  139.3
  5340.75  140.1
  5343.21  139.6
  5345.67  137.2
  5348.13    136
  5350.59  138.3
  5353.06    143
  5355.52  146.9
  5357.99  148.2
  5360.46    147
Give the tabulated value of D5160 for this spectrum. 1.5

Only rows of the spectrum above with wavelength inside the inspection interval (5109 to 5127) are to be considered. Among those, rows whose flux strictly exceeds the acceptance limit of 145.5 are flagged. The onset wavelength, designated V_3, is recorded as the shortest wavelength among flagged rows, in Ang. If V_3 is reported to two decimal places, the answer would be 5109.78 Ang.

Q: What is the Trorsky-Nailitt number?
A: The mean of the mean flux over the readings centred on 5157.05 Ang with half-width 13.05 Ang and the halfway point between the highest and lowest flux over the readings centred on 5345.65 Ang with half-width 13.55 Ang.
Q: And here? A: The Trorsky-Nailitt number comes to 145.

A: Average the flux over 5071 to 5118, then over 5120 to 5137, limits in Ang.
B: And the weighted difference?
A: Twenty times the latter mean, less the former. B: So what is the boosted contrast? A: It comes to 2868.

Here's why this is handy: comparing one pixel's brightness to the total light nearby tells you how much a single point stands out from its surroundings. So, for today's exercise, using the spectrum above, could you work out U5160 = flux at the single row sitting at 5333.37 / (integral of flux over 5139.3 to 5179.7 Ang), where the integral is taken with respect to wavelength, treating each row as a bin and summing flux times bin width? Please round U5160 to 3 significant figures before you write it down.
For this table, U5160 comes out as 0.0237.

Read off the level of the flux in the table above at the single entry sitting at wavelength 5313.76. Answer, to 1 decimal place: 130.8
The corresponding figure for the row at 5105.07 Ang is 154.8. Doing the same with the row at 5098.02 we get 162.2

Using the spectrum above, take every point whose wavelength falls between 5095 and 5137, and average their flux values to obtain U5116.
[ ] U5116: 154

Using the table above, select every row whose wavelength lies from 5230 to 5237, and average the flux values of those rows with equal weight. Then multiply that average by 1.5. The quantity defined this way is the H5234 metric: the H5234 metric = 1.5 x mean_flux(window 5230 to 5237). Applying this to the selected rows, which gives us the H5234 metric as 222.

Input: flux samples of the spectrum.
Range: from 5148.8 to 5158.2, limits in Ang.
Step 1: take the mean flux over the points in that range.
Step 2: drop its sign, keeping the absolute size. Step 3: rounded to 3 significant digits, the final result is 145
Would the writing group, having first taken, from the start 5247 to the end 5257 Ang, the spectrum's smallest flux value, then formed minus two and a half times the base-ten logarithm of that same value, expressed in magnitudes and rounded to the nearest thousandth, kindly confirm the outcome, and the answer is -5.420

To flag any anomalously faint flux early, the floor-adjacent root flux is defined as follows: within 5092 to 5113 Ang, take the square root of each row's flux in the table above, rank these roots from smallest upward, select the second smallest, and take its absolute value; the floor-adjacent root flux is 12.5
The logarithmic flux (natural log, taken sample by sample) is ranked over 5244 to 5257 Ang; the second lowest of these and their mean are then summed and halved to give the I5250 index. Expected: 5.00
